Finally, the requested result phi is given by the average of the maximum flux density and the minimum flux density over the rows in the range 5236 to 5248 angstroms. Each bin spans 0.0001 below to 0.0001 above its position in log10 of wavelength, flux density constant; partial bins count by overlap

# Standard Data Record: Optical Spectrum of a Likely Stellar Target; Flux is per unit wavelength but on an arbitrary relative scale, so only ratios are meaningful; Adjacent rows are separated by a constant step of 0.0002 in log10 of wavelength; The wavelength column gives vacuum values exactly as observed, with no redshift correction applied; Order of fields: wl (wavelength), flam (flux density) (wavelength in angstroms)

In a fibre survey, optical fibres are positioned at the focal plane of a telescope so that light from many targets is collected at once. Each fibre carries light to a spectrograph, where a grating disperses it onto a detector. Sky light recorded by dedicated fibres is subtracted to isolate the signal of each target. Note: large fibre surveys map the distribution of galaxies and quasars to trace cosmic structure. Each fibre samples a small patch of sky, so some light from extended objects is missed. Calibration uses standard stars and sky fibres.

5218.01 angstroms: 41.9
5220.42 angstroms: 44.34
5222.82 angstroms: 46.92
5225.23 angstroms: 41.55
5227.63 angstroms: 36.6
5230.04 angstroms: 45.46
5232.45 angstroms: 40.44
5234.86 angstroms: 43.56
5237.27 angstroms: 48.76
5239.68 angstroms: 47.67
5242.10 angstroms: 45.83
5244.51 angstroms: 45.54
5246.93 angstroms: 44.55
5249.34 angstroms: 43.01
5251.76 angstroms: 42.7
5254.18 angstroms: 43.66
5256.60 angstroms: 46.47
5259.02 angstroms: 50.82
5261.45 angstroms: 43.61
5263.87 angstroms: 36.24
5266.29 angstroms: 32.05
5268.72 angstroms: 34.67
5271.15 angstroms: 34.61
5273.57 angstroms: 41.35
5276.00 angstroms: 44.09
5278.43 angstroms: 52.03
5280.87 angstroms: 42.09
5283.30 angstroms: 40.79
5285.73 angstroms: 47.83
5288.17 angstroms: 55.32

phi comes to 47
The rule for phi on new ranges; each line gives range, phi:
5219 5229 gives 42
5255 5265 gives 44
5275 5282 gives 47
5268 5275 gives 38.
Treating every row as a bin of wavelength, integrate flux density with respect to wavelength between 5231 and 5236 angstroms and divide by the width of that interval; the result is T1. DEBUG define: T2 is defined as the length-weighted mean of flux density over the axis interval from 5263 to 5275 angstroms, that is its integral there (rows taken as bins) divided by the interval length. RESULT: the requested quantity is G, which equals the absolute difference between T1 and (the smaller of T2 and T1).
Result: 6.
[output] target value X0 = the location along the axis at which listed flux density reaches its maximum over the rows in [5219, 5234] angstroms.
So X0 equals 5222.82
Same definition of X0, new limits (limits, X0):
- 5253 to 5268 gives 5259.02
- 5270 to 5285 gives 5278.43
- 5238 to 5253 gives 5239.68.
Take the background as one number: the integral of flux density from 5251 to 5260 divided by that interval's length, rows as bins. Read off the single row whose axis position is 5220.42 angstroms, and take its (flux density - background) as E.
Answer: -1.6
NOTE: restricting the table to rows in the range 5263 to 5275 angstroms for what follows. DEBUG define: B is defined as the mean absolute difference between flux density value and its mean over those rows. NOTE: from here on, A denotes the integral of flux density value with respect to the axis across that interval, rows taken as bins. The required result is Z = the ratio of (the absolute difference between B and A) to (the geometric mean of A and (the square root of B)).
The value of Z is 17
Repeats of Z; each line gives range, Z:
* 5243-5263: 25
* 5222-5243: 23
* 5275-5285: 15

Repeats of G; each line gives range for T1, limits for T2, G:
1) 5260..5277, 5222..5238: 0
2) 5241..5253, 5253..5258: 0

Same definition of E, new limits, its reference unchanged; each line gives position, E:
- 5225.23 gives -4.4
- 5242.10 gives -0.1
